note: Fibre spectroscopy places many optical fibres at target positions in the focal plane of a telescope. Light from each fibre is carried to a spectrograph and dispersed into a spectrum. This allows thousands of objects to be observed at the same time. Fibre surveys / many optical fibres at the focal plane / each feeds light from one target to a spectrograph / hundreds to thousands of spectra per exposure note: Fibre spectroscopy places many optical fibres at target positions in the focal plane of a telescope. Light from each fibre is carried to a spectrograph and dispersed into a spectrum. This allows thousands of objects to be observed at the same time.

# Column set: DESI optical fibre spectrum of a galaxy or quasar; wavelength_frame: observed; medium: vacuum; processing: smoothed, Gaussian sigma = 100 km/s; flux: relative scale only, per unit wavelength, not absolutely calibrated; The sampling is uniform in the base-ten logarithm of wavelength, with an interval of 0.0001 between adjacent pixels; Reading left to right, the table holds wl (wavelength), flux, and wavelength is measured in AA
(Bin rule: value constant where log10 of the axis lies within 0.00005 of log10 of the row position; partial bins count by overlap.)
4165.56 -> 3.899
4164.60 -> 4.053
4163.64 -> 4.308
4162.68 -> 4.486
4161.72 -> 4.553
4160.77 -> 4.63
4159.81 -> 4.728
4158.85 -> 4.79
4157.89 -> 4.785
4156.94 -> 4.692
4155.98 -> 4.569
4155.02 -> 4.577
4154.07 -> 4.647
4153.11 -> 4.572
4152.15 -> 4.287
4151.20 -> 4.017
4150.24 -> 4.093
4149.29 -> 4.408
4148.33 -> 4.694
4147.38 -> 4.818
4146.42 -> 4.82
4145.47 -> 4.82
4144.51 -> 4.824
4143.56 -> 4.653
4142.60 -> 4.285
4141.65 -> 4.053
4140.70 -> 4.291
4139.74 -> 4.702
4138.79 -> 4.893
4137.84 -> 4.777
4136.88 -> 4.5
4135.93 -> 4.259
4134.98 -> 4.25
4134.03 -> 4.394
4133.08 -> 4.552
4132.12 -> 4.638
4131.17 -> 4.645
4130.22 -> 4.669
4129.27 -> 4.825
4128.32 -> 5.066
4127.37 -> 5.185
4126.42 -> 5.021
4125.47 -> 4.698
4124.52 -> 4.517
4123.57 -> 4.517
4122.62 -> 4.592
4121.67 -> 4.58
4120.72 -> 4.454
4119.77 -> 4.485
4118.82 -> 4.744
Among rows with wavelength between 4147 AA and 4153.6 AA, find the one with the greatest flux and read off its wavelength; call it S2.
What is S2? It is 4147.38 AA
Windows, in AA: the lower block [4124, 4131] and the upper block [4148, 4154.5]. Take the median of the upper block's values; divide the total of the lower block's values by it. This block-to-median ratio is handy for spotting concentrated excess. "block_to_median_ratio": 7.71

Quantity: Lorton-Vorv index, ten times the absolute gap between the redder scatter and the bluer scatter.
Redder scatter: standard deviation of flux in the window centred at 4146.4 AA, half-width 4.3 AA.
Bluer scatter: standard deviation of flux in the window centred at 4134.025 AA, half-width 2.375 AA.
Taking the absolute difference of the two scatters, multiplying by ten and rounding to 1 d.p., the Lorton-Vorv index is 1.0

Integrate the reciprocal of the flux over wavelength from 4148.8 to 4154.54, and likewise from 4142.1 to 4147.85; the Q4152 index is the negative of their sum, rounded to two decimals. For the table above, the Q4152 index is -2.55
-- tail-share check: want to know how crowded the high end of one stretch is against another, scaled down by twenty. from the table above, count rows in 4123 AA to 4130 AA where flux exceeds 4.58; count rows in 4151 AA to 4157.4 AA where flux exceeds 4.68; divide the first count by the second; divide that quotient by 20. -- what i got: 0.25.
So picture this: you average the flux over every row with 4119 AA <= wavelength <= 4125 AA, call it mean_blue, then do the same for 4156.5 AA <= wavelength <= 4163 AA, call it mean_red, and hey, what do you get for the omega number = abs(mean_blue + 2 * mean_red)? 13.9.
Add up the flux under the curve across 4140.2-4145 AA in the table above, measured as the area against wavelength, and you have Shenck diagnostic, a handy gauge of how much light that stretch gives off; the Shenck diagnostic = 21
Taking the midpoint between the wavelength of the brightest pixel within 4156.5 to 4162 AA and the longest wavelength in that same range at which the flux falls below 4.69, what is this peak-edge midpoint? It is 4160.3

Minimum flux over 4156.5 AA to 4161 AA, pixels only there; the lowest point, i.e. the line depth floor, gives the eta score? 4.63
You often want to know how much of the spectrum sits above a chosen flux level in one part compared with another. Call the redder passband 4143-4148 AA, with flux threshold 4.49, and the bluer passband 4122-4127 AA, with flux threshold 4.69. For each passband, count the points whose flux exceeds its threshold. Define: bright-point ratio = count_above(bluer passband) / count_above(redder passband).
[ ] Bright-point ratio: 0.40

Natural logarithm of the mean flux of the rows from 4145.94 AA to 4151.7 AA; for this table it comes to 1.50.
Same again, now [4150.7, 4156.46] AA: 1.49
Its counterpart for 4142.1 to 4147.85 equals 1.55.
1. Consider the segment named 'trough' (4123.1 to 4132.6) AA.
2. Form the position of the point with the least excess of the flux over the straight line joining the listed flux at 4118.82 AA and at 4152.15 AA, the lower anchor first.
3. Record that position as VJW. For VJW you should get 4123.57 AA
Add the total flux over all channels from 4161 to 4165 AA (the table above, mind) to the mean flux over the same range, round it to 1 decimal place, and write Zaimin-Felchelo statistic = 21.8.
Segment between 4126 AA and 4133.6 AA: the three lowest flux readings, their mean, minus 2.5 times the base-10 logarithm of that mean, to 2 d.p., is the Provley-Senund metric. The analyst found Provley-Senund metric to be -1.66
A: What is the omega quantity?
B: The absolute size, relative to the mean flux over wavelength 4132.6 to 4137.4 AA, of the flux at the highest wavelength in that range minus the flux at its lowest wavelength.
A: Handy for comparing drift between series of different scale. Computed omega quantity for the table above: 0.012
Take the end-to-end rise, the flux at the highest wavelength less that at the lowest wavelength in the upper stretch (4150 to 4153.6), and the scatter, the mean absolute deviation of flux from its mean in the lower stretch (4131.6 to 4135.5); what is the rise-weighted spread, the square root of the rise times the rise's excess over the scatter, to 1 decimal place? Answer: 0.4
